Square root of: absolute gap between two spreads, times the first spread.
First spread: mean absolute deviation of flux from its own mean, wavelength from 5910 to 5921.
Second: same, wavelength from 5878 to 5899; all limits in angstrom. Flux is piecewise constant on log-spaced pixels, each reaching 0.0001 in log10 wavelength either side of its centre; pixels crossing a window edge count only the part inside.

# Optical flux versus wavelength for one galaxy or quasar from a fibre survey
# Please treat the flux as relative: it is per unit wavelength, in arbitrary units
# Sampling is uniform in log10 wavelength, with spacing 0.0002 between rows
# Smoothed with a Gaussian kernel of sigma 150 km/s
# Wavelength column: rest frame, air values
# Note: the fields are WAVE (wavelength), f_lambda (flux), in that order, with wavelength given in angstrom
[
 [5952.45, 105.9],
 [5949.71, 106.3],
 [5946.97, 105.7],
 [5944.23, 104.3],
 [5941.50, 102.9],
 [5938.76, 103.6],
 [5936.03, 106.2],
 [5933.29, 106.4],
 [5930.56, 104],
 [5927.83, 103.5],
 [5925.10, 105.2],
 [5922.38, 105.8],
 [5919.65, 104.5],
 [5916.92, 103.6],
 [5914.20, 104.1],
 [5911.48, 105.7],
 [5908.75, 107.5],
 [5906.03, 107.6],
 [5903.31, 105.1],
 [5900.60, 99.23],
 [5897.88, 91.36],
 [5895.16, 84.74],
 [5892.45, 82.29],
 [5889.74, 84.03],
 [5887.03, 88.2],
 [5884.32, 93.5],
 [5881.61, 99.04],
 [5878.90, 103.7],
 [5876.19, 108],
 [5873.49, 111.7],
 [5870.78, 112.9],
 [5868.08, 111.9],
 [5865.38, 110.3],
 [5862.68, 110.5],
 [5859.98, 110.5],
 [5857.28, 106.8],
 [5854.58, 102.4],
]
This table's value 1.8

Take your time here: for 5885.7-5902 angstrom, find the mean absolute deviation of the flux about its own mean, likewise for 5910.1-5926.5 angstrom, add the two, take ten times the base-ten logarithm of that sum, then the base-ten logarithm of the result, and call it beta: 0.865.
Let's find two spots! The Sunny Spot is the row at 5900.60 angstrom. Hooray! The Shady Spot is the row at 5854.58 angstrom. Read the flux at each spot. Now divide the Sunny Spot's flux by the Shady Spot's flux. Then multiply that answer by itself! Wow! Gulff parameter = 0.9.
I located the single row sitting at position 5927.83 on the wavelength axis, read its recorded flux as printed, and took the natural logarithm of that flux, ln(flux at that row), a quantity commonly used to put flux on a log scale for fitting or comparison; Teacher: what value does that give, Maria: 4.64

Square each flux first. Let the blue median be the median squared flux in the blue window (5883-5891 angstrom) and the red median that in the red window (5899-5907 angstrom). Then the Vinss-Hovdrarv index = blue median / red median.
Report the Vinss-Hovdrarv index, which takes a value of 0.70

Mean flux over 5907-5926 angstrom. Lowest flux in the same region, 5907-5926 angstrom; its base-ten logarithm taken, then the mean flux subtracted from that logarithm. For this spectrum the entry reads -103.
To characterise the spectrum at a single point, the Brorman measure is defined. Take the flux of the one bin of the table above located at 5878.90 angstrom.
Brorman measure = 103.7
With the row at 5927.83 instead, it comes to 103.5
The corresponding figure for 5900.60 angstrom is 99.23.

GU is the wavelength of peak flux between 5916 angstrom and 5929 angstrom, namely 5922.38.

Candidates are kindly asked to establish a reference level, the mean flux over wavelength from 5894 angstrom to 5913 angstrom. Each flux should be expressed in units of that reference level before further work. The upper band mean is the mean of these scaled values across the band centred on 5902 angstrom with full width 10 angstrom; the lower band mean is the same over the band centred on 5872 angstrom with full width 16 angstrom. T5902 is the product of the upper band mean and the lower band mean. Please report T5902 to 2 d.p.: 1.10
